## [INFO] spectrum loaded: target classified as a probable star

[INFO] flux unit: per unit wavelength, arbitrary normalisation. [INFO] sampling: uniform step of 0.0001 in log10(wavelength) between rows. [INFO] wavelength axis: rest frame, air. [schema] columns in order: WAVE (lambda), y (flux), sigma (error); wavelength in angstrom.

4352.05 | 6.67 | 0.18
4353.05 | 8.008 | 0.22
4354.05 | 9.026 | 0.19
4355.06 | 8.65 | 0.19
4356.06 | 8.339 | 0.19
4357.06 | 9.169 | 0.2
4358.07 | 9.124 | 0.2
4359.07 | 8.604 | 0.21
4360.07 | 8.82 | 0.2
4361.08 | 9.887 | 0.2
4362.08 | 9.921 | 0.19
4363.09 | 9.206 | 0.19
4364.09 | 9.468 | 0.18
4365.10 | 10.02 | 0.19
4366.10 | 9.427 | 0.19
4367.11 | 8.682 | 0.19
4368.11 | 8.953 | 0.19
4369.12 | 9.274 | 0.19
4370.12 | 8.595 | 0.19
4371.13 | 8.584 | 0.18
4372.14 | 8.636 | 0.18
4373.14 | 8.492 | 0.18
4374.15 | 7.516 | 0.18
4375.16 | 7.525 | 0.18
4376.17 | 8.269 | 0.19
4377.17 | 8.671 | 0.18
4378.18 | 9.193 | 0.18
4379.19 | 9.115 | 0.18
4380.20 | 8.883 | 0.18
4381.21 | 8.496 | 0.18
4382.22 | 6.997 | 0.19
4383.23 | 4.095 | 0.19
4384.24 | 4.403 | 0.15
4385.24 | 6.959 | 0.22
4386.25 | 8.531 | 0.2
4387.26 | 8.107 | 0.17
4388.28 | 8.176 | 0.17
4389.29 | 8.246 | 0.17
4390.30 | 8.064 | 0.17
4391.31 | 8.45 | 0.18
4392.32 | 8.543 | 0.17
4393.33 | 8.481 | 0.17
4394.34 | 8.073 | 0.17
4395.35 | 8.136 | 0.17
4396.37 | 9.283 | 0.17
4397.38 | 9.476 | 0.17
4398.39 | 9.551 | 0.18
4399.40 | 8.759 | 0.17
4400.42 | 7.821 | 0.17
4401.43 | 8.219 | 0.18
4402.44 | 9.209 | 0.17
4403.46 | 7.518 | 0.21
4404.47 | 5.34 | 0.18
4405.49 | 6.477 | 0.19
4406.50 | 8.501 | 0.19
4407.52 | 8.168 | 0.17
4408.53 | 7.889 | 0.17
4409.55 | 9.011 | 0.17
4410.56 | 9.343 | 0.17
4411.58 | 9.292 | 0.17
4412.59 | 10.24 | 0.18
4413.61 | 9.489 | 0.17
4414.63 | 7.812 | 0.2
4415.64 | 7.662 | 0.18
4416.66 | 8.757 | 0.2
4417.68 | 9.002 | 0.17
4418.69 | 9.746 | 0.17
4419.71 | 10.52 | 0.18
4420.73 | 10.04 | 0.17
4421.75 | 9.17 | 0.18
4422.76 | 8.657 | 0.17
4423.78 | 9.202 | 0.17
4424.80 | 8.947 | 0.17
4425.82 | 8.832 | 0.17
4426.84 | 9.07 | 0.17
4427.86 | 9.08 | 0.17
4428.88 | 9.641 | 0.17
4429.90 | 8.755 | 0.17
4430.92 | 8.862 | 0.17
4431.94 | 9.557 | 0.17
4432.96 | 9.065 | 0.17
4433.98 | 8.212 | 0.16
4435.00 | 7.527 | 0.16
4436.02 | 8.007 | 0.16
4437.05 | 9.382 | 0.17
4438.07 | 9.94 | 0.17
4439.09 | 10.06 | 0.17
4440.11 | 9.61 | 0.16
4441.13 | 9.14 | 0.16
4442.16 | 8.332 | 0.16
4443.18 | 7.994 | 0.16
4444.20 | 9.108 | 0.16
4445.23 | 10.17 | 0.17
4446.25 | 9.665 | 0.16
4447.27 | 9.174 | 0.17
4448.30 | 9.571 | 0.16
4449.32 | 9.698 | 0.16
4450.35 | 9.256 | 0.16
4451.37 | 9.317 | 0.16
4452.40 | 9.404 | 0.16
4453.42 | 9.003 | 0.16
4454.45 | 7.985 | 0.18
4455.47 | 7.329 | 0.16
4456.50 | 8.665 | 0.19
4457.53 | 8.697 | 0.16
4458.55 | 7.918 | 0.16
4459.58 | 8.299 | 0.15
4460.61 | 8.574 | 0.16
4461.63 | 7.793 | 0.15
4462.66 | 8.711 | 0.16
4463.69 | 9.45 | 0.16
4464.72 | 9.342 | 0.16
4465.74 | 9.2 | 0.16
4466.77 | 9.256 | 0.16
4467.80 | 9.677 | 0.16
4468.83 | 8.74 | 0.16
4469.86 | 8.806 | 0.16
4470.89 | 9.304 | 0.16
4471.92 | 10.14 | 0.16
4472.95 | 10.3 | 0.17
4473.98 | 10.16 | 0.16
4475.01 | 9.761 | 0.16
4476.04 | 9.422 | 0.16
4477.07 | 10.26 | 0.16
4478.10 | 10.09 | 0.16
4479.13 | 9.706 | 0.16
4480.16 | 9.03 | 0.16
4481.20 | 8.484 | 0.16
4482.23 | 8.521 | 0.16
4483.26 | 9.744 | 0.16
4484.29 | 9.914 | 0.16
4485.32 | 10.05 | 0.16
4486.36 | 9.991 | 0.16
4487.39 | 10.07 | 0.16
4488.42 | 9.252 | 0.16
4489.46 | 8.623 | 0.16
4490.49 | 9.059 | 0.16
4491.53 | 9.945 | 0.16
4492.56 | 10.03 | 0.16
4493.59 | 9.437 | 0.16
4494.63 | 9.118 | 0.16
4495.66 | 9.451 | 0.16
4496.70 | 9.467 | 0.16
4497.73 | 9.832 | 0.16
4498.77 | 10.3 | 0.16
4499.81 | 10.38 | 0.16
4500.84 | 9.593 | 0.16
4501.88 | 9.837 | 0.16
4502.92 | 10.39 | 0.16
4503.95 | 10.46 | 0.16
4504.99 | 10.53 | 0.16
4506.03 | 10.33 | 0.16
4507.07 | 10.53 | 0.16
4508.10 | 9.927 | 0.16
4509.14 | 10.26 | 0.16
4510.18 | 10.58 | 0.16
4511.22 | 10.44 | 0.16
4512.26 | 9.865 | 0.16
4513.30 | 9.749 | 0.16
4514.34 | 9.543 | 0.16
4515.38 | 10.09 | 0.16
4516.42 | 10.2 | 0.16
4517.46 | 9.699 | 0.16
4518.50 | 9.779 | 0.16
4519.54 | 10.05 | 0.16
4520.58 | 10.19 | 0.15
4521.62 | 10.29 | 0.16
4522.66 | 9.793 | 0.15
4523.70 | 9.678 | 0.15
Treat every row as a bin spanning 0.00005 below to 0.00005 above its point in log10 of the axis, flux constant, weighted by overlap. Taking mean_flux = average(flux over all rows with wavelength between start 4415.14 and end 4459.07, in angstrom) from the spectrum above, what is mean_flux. 9.0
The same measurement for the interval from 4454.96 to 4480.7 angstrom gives 9.1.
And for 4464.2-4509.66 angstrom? 9.7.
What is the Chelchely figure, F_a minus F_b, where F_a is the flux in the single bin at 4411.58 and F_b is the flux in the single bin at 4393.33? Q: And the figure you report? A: 0.8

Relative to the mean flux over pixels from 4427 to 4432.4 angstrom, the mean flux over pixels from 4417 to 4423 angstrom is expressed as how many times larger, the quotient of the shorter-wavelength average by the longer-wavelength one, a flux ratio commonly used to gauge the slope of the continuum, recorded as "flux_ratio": 1.04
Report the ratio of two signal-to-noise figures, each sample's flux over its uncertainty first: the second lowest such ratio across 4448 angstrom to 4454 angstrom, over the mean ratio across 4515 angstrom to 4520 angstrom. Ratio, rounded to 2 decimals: 0.93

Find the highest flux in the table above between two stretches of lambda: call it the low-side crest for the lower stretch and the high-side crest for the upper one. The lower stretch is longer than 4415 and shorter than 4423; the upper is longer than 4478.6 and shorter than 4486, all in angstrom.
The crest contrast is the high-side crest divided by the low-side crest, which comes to 0.955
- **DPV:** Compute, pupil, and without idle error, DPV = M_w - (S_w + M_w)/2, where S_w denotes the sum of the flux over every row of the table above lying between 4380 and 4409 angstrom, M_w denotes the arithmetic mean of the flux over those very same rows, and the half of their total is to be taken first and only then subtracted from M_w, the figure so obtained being -110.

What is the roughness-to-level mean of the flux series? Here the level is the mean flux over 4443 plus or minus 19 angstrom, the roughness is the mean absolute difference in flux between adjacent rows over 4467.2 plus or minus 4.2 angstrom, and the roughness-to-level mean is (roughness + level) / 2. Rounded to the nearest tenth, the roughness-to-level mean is 4.6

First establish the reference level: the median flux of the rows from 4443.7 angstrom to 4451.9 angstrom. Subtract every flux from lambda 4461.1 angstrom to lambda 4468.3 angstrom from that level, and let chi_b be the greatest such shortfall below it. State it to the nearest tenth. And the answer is 1.7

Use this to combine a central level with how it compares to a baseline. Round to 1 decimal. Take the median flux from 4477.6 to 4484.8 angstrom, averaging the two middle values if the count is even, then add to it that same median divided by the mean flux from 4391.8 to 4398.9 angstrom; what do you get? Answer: 10.8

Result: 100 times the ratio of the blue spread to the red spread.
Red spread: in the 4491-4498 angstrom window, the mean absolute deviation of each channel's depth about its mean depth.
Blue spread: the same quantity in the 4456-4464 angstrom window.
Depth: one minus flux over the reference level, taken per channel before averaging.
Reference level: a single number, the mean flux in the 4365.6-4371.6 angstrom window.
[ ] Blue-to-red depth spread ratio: 138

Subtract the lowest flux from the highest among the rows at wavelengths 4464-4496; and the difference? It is 1.82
